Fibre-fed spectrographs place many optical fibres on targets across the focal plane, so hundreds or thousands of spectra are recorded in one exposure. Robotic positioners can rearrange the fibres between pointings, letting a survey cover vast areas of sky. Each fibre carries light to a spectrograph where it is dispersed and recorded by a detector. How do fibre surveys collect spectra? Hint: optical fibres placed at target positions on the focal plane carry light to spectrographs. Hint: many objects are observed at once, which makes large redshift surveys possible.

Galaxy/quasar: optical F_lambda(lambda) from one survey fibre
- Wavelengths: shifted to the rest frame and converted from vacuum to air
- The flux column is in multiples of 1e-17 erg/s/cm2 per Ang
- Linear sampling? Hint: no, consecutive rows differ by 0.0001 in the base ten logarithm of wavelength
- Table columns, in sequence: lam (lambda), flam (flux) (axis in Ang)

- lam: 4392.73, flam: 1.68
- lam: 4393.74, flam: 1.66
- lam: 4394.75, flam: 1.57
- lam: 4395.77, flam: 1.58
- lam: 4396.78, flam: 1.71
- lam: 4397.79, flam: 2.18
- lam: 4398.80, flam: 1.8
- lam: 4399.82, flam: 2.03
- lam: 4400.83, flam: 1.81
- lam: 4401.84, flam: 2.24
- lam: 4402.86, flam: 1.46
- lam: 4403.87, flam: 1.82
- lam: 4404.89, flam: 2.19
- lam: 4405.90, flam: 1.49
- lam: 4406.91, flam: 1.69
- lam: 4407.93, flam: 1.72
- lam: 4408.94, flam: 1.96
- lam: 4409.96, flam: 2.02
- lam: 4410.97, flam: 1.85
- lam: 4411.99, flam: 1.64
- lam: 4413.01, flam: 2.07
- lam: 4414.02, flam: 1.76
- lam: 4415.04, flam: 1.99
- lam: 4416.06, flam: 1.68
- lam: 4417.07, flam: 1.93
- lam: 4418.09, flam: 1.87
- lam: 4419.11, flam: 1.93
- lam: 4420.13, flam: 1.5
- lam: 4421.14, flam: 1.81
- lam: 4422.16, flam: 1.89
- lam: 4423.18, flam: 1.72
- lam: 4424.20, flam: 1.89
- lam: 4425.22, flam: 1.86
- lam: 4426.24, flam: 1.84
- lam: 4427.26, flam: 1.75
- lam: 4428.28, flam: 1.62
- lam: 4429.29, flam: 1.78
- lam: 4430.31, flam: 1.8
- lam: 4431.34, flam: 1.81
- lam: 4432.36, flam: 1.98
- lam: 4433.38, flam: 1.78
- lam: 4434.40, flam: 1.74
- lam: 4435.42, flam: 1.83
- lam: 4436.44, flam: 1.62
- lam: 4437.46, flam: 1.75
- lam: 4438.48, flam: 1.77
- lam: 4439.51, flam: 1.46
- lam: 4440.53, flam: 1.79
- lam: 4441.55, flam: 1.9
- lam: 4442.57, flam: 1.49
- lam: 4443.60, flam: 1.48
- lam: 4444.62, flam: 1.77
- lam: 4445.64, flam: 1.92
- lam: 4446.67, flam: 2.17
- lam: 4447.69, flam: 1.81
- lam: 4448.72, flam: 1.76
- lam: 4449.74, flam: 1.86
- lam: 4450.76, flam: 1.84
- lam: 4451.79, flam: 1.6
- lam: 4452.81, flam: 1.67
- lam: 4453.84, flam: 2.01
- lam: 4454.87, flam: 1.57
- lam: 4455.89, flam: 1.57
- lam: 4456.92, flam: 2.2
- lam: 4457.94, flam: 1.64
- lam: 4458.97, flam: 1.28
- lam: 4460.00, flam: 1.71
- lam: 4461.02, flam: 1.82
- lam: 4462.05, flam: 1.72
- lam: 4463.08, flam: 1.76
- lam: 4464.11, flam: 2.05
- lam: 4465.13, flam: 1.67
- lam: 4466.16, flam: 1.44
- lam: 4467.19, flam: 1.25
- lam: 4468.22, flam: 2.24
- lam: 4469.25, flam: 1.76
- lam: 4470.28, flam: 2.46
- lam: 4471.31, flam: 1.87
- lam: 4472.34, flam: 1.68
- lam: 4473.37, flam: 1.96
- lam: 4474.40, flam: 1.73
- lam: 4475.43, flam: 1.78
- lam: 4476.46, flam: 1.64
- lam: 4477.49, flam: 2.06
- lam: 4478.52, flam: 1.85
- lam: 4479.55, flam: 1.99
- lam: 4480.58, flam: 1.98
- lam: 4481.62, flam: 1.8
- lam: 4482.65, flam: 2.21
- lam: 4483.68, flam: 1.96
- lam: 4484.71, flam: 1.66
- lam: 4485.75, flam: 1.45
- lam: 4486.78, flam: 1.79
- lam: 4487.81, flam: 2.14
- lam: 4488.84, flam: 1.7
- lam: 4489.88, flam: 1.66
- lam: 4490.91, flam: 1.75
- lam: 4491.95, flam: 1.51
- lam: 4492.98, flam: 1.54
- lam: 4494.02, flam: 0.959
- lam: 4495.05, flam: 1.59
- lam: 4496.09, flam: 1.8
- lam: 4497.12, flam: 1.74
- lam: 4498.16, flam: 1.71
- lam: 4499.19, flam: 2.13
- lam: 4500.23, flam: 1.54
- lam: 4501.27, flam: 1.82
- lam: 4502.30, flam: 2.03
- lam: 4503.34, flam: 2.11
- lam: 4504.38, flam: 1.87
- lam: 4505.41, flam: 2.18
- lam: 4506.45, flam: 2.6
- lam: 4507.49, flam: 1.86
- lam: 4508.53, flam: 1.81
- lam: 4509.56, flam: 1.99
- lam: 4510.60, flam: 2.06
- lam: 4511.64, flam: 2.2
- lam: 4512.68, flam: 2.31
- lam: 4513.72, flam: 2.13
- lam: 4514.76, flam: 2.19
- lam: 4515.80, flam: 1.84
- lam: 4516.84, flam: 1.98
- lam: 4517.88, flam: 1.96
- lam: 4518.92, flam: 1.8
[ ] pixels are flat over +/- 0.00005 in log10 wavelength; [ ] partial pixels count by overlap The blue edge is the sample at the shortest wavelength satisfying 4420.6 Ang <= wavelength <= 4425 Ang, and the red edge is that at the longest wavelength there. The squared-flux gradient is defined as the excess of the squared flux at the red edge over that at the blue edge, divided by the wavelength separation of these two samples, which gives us 0.1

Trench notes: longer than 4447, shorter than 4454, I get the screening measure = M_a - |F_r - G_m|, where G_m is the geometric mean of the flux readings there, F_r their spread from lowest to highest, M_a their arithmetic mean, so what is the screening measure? 0.41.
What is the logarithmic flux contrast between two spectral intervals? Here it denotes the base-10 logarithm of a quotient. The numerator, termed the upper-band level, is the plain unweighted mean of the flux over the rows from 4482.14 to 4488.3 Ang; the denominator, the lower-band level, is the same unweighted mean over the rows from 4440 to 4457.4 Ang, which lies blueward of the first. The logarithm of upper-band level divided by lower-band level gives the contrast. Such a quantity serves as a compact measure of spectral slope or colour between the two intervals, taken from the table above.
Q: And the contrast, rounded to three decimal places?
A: 0.019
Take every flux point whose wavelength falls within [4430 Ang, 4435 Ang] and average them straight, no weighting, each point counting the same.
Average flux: 1.82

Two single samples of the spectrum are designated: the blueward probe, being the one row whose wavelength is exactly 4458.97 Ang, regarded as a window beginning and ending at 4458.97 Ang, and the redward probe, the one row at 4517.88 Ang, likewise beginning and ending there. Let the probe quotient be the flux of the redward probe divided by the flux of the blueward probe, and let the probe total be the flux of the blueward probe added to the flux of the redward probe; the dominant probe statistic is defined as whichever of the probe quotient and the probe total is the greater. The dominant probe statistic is 3.24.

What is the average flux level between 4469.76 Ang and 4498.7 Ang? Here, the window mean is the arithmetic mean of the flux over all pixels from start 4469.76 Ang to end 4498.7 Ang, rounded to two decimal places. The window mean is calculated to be 1.78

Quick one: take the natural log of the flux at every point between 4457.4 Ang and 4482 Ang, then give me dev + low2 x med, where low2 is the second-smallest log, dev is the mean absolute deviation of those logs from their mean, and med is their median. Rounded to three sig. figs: 0.249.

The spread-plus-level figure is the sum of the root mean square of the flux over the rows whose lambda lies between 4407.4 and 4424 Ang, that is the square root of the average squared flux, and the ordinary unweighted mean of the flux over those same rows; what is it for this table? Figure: 3.67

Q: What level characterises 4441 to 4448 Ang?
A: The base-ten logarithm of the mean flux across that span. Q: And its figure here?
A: 0.253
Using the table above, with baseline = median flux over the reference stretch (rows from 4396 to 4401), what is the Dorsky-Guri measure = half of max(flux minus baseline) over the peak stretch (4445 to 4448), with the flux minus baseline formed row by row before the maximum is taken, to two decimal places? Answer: 0.18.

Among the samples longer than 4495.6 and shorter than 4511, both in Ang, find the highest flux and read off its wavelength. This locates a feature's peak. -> 4506.45 Ang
